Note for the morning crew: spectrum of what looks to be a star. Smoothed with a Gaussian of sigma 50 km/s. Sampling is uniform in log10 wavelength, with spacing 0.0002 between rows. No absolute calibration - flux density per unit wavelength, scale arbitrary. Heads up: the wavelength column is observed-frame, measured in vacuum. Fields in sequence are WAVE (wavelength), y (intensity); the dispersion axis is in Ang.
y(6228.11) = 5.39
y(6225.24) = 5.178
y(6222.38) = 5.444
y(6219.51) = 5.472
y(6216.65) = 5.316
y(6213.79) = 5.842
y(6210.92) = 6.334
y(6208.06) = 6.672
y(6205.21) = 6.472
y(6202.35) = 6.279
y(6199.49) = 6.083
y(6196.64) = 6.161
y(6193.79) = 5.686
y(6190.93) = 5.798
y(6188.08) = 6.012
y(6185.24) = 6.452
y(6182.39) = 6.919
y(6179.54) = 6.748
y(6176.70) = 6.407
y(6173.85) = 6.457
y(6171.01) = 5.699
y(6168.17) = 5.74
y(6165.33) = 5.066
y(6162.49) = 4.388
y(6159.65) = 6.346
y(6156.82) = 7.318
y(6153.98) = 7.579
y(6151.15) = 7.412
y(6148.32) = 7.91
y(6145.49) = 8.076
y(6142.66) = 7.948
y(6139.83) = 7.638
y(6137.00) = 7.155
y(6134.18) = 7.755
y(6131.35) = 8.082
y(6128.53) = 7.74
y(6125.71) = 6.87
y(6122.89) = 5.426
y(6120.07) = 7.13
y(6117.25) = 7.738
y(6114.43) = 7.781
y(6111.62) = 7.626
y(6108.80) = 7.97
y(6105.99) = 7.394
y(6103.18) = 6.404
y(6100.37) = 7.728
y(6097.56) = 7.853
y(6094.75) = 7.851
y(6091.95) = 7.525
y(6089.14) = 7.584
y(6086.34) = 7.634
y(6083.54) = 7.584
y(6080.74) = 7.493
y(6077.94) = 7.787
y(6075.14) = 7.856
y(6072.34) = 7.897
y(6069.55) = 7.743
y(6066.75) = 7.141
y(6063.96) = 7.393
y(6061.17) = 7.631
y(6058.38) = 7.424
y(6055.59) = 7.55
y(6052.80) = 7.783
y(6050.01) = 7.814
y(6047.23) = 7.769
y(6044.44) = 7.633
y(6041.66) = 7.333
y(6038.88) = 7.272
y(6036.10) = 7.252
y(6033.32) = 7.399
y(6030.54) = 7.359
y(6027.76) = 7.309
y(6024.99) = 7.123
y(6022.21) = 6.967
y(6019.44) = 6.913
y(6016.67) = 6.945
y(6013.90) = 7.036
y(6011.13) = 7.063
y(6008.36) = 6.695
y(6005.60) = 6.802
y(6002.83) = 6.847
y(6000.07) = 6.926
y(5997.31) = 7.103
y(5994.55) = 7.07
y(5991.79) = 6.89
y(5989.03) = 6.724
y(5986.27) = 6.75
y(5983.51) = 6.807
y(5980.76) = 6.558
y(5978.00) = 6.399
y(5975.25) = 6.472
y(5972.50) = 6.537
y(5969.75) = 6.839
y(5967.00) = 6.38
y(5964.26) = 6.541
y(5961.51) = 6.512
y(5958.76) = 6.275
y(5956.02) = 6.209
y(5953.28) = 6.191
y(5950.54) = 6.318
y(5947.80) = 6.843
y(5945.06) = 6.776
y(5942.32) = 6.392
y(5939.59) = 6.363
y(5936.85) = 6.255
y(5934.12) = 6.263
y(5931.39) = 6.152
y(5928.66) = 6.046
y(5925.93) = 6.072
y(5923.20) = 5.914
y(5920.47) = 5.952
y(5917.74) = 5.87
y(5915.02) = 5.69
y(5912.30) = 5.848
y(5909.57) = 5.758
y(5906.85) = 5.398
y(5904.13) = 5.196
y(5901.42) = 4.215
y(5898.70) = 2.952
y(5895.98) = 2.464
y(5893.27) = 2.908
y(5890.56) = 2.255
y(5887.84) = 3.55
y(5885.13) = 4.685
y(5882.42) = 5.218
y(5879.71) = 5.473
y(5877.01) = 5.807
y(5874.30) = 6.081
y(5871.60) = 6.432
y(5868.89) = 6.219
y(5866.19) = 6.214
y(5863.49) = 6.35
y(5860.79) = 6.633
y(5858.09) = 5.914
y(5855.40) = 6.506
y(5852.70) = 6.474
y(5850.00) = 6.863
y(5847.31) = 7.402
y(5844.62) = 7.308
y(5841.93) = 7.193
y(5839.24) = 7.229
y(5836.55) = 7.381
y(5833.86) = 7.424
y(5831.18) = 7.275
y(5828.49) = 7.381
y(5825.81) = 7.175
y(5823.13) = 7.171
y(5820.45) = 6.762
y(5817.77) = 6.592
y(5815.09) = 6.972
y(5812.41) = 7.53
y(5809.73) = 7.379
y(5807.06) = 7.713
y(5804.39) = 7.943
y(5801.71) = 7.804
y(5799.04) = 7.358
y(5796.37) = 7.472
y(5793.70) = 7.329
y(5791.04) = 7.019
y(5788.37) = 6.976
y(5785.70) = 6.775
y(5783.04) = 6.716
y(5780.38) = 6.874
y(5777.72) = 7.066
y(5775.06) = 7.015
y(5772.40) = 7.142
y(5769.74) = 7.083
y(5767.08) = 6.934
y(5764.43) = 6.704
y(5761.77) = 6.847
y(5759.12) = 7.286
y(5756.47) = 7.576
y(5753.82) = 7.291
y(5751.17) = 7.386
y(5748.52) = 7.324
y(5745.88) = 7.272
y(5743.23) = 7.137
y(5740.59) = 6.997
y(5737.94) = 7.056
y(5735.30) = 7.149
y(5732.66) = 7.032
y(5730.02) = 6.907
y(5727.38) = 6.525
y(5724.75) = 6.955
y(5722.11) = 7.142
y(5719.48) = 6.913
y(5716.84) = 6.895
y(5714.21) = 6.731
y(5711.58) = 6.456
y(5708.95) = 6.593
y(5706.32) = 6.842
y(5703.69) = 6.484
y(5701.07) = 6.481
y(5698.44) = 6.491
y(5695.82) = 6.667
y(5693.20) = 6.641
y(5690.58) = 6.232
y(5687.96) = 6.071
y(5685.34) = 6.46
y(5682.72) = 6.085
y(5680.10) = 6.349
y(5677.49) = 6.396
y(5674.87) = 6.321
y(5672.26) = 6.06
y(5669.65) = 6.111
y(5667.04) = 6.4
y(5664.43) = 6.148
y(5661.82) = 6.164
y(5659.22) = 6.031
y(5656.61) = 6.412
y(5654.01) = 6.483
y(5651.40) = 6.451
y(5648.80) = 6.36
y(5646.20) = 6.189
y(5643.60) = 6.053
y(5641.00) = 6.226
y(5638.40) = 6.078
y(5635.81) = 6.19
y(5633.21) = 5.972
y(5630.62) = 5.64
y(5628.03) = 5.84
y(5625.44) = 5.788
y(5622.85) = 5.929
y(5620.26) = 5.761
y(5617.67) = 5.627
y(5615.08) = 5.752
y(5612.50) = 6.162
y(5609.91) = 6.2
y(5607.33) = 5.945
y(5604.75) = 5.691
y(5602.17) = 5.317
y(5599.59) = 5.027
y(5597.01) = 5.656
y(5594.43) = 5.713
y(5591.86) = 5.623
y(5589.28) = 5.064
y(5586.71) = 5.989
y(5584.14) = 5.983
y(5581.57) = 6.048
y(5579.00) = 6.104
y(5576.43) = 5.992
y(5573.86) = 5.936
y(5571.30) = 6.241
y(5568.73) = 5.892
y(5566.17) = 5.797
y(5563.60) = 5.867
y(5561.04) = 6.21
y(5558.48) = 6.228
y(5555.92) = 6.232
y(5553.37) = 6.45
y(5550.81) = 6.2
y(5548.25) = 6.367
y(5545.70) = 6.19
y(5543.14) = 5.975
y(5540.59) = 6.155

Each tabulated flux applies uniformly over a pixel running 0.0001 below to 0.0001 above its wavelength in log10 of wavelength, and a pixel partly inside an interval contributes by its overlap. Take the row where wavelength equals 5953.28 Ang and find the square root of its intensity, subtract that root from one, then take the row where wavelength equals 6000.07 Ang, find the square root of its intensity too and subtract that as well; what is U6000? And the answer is -4.12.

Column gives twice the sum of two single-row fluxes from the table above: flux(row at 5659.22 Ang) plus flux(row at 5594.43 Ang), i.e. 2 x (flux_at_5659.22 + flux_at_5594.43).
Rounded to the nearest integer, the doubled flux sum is 23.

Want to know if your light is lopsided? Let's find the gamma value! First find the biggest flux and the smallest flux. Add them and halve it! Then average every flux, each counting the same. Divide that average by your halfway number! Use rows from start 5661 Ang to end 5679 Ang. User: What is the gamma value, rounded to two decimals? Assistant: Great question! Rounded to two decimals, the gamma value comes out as 1.00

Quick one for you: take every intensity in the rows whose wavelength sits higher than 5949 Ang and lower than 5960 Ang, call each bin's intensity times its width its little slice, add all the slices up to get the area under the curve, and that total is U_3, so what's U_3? 69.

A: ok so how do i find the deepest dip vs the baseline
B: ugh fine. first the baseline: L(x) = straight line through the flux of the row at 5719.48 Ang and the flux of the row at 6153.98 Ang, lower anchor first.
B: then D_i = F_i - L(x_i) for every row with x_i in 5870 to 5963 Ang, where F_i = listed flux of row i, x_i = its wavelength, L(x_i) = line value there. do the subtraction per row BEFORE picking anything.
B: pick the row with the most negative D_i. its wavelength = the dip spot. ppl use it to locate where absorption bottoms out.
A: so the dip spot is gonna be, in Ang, 5890.56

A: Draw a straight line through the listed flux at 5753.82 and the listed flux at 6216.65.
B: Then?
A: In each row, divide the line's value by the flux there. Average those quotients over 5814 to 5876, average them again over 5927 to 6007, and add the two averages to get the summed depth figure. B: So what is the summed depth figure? 2.0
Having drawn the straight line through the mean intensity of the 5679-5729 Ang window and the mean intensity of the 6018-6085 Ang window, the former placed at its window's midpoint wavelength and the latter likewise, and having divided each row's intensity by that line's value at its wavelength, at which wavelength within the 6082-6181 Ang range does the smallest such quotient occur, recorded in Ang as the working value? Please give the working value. 6162.49 Ang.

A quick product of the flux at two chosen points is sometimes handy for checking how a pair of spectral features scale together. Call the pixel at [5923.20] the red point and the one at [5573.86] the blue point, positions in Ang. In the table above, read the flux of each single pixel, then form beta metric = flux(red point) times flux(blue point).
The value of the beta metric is 35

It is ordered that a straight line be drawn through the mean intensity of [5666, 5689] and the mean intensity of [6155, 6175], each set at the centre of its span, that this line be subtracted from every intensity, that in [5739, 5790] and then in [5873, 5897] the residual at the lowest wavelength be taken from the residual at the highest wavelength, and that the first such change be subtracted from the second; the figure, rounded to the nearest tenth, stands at -3.6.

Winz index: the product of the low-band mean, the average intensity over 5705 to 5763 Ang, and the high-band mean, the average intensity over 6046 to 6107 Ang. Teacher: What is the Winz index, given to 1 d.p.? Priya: 53.2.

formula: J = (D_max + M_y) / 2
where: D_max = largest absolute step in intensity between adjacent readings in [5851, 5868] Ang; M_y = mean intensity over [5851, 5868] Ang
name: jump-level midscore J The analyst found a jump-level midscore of 3.5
